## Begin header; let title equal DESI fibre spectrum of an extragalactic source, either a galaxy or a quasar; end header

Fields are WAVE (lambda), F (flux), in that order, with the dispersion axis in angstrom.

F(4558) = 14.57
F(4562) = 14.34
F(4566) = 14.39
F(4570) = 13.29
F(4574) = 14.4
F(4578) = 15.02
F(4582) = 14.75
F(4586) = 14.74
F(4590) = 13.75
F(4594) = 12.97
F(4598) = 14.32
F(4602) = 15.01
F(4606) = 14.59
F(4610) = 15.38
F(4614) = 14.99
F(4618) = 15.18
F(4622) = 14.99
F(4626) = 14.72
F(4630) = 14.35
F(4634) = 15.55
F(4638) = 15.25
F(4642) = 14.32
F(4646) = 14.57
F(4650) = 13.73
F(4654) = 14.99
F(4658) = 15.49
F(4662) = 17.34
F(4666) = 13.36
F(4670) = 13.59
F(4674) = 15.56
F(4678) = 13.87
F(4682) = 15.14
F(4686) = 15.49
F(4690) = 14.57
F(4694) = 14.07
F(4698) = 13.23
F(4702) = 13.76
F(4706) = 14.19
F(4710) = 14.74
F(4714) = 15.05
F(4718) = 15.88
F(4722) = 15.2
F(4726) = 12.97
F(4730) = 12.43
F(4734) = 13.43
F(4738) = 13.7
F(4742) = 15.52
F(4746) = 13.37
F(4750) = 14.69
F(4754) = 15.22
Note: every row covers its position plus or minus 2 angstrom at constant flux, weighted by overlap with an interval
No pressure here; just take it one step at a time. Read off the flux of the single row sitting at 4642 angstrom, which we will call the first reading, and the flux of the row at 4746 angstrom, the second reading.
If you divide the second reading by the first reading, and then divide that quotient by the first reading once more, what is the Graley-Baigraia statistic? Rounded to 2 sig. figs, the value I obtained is 0.065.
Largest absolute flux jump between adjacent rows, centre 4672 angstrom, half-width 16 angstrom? 4.0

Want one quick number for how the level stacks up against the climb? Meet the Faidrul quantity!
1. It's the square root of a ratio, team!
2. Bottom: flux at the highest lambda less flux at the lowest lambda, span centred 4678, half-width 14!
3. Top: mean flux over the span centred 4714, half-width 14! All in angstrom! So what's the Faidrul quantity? 3.5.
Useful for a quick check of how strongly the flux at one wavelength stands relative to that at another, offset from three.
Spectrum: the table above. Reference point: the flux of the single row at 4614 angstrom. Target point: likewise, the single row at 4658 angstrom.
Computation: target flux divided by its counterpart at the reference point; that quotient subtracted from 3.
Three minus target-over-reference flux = 1.97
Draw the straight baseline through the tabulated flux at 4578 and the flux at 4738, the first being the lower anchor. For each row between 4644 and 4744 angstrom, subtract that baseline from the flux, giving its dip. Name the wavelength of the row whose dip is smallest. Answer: 4730 angstrom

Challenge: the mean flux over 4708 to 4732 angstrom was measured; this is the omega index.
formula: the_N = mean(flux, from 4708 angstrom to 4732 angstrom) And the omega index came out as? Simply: 14.4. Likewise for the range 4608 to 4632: 14.9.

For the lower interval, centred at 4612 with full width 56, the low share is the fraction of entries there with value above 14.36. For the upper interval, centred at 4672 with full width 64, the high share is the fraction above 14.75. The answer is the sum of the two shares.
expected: 1.09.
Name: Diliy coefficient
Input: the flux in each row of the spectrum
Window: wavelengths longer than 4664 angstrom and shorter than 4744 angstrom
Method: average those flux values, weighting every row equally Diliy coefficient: 14.29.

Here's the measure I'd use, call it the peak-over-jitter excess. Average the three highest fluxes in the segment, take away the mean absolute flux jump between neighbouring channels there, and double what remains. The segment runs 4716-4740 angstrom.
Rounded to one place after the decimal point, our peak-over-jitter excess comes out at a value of 28.0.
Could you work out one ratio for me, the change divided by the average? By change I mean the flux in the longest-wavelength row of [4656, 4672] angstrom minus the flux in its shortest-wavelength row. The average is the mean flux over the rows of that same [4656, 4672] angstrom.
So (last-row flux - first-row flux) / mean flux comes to -0.13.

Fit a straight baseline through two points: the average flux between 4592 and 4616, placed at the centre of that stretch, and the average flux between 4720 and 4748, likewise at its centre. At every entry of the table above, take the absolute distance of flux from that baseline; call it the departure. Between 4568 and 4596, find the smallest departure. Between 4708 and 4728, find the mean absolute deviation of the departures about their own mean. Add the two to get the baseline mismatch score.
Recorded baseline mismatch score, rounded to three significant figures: 0.427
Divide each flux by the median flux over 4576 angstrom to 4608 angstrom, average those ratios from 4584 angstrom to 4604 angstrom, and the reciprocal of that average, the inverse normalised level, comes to 1.04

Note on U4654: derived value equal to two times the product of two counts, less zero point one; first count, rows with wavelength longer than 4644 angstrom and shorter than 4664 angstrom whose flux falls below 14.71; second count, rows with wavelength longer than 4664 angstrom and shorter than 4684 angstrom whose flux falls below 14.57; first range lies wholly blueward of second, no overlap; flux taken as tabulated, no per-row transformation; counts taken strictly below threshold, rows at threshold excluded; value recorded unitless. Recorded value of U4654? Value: 11.9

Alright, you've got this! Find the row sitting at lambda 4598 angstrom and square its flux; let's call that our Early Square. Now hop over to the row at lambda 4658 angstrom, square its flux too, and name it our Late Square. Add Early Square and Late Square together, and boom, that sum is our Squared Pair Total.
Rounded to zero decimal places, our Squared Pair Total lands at 445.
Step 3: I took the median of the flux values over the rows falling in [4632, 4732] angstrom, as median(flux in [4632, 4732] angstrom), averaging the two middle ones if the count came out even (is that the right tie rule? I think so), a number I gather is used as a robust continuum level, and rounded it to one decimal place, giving 14.6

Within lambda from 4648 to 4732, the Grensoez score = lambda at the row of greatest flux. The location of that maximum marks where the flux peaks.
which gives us 4662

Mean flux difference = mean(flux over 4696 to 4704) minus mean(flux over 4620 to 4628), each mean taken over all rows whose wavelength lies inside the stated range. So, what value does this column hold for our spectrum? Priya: -1.36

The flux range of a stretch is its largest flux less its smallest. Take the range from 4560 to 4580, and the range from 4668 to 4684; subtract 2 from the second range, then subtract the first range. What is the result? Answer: -1.76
